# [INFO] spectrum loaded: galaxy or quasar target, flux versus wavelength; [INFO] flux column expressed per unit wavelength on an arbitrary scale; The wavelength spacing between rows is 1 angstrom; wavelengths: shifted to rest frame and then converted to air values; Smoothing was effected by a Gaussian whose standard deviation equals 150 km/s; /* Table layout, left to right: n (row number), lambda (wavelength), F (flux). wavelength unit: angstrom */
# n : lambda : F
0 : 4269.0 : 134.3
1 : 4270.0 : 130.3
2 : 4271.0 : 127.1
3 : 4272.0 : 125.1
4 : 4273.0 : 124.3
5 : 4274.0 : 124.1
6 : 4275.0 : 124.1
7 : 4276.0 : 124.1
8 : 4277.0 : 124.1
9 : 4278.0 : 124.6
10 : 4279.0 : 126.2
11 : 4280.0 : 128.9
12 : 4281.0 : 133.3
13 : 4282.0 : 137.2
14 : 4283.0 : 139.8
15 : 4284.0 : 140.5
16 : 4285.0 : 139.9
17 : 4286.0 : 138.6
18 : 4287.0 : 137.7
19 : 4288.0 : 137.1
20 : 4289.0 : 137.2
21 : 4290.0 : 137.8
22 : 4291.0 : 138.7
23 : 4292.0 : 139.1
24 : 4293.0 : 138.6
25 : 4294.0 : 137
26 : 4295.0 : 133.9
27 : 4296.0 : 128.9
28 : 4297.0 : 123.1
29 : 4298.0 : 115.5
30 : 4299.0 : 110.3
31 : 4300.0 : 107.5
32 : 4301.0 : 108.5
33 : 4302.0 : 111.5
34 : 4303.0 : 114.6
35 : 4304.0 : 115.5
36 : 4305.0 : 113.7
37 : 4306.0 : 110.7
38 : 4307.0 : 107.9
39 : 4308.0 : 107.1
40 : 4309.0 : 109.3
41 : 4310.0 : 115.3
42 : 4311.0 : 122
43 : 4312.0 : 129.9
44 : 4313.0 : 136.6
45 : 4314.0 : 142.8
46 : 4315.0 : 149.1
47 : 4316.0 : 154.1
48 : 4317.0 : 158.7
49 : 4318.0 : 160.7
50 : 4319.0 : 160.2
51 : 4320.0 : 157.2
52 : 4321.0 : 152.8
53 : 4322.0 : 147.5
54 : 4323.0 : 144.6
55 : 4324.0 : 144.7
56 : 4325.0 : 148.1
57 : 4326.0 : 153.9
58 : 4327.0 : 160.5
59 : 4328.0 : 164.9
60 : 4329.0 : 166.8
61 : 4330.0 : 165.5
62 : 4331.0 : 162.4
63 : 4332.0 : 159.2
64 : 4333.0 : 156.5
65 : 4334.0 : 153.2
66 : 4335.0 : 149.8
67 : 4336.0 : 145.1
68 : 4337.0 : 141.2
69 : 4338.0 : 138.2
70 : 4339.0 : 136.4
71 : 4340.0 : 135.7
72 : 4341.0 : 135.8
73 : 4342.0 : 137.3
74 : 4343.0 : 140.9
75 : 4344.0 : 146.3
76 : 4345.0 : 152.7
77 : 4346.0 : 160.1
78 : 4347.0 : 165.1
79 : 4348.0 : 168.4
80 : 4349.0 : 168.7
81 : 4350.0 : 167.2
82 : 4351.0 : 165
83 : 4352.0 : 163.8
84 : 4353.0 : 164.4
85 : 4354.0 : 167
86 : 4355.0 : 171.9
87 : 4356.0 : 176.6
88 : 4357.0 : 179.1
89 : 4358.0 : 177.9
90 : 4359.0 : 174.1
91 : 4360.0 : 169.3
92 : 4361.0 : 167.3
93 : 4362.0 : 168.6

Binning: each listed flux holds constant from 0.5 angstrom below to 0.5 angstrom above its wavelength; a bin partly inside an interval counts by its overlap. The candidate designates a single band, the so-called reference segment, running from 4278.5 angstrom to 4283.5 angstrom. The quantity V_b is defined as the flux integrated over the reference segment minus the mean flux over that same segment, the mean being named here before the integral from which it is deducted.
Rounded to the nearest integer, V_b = 532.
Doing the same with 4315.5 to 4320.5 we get 633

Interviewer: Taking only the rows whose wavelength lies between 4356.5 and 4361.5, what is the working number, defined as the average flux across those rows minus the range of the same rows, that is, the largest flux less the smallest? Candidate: 162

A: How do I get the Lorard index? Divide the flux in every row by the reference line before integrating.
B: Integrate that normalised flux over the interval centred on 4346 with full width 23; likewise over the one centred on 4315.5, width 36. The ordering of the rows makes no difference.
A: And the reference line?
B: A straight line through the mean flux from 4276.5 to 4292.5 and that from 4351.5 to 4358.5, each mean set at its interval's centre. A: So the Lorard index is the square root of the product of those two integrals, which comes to 26.4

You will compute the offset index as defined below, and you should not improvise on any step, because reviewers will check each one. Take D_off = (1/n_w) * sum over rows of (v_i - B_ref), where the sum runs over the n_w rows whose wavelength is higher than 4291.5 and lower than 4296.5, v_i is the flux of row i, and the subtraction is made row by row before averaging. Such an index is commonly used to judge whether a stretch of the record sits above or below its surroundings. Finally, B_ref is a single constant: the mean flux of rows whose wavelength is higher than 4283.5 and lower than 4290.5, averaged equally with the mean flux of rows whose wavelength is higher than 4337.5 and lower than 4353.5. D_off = -10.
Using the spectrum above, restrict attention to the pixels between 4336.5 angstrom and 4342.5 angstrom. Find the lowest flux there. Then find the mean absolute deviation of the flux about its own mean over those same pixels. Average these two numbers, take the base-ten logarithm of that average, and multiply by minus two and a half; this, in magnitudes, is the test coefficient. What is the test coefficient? -4.59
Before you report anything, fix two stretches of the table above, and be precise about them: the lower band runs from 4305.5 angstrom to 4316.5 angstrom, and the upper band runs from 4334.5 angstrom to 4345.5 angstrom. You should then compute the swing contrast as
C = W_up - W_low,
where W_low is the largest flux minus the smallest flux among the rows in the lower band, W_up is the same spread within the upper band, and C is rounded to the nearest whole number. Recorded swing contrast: -30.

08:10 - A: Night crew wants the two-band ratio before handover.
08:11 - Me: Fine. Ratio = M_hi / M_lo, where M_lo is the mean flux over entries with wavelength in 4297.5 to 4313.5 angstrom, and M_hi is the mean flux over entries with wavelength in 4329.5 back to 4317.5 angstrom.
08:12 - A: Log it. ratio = 1.35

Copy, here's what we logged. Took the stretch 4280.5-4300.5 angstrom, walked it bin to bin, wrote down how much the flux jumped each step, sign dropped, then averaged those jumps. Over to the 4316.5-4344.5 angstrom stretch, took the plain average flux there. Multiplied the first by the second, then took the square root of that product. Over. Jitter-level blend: 18.7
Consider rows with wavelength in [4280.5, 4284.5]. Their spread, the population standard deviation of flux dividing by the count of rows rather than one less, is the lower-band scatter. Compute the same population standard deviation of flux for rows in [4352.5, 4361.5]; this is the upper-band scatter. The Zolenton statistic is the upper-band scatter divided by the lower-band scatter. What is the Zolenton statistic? 1.8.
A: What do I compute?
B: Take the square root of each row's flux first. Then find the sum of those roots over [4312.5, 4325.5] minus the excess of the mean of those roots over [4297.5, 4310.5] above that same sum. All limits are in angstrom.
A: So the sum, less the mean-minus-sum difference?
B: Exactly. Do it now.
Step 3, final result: 308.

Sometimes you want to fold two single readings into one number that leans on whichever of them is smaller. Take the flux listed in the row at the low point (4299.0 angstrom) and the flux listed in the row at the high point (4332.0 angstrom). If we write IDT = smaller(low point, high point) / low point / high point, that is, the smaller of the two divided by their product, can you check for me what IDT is 0.0063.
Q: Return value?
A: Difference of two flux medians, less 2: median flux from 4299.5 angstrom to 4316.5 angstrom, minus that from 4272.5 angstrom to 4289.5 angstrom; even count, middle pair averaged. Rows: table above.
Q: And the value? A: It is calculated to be -21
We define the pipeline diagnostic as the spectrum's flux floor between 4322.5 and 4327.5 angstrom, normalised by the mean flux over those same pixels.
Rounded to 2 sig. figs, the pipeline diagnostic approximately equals 0.96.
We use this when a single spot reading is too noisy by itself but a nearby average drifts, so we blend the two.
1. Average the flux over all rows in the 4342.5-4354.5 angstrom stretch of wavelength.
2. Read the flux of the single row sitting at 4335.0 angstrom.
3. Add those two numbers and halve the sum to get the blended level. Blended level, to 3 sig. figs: 155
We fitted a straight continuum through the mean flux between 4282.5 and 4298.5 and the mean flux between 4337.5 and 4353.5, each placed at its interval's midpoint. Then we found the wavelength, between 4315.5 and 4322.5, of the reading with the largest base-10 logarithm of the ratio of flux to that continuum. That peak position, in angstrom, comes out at 4318.0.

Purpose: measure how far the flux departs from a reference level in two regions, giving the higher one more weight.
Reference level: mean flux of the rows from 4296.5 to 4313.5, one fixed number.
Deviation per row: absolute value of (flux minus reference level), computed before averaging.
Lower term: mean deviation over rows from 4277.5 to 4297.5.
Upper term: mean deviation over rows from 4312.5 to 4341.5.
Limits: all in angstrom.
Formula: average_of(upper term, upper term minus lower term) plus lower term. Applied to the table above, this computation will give 46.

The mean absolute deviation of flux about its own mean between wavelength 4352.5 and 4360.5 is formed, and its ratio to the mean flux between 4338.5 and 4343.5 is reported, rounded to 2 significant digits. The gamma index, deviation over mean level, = 0.032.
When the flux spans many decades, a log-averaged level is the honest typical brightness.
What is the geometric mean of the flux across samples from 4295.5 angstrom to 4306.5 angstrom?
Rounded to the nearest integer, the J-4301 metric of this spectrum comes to 114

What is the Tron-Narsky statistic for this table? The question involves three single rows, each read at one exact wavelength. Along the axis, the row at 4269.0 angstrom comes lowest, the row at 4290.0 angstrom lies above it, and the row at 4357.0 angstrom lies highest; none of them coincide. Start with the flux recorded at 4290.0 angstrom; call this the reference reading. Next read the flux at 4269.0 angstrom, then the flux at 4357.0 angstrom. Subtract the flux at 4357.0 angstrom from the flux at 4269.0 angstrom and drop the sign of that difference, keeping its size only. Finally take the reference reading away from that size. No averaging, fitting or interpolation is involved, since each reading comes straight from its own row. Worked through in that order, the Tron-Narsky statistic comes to -93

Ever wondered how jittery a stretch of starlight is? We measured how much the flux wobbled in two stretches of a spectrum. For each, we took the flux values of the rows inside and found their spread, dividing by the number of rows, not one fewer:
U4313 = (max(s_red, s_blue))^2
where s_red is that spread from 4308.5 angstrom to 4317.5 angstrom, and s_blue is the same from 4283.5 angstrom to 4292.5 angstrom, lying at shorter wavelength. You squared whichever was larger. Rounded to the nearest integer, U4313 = 270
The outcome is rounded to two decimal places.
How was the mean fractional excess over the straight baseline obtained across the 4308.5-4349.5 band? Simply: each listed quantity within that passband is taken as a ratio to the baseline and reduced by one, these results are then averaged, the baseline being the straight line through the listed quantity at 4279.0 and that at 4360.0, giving -0.03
